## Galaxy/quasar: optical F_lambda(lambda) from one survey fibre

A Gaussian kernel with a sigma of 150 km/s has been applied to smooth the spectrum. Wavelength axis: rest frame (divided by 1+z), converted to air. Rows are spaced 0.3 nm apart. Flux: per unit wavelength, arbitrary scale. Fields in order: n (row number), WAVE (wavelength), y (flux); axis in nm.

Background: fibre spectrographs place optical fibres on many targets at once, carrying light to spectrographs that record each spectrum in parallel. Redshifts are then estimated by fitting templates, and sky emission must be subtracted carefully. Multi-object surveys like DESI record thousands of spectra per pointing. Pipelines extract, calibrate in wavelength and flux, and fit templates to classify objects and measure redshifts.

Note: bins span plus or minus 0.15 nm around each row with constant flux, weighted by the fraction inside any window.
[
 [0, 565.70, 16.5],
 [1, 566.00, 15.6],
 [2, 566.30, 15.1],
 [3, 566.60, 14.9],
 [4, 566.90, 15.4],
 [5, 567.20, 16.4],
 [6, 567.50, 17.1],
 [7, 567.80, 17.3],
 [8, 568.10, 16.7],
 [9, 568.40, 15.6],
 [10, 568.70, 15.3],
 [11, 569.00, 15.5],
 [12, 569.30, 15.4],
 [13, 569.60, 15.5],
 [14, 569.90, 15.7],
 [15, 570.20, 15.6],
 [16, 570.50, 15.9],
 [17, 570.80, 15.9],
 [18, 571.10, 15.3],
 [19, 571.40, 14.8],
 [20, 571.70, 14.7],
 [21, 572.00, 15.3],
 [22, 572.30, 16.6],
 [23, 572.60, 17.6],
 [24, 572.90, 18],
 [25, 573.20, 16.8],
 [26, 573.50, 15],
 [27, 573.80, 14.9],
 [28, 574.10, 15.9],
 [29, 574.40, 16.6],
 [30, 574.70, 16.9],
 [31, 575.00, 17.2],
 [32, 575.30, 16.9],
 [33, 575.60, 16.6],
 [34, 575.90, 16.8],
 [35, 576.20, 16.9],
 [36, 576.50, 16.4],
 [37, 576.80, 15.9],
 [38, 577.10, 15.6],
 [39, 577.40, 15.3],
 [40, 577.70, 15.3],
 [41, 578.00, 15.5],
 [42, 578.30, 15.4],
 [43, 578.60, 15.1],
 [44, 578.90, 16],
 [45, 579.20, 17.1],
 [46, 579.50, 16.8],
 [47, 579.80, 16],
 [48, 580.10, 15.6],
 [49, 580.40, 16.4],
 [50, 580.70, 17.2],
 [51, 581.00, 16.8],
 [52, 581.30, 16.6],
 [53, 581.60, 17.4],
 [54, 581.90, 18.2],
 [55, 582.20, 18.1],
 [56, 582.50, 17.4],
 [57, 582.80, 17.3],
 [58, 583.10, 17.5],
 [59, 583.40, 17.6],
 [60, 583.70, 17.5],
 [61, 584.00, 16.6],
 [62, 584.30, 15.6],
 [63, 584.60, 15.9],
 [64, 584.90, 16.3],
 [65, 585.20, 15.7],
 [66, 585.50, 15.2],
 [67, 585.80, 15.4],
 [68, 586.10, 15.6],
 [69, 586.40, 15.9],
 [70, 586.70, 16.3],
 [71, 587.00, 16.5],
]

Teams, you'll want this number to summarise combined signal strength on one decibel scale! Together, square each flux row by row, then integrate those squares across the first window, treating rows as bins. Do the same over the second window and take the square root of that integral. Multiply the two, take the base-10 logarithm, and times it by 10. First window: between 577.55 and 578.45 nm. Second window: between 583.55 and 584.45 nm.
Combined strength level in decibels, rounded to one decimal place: 35.3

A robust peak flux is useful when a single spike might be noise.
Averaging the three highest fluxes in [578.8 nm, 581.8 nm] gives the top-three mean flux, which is 17.2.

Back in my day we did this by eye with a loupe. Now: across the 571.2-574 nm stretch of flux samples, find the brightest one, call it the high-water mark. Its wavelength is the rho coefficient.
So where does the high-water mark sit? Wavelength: 572.90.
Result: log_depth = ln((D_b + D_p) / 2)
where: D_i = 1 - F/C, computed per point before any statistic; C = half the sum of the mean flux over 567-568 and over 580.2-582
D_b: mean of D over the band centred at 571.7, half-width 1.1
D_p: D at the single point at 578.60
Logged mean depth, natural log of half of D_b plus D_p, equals -2.4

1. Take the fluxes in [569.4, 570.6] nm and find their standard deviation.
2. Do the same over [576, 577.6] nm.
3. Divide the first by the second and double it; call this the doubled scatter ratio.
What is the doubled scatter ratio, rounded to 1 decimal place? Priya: 0.5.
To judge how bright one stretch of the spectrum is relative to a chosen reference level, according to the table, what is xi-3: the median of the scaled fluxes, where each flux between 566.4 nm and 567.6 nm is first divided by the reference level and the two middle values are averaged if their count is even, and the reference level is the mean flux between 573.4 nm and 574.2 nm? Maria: 1.04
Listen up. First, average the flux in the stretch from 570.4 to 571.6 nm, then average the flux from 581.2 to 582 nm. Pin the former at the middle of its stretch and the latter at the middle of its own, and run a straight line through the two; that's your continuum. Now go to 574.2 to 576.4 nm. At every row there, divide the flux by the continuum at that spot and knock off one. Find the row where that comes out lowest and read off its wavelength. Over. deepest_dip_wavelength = 575.60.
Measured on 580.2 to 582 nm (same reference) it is 580.40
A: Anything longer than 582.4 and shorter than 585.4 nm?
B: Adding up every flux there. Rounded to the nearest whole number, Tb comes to 167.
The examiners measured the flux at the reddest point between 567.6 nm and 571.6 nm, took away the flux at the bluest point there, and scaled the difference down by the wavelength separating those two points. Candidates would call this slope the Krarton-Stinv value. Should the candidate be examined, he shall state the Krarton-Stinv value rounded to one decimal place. -0.7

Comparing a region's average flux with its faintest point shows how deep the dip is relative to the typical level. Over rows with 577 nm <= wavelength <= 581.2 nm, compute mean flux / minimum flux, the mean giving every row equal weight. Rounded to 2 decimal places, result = 1.06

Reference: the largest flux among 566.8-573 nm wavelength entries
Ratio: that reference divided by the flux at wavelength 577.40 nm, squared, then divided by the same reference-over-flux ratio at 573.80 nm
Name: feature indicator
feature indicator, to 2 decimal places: 1.15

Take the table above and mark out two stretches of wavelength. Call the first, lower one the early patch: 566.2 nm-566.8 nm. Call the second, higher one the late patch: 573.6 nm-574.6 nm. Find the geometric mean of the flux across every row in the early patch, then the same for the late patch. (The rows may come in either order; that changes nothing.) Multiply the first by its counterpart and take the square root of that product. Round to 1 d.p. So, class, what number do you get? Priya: 15.4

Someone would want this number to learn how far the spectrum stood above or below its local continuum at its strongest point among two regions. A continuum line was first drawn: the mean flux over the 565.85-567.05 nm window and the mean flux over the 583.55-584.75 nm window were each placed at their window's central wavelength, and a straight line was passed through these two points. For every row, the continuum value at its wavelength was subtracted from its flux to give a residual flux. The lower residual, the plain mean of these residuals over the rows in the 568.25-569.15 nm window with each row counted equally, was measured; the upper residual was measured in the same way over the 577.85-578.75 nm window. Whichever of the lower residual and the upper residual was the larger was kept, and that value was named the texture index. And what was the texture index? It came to 0.1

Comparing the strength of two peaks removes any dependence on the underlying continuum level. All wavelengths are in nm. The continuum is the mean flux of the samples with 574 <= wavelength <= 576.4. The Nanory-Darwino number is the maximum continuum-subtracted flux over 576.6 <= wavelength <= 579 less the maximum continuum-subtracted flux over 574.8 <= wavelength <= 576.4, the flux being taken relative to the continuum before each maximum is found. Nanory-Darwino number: -1.2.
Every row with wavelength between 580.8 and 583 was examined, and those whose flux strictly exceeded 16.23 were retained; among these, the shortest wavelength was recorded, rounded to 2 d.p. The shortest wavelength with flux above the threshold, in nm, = 581.00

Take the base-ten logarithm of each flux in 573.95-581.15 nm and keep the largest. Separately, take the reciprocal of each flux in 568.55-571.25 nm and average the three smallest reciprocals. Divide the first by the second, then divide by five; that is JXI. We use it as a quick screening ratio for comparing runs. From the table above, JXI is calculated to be 3.91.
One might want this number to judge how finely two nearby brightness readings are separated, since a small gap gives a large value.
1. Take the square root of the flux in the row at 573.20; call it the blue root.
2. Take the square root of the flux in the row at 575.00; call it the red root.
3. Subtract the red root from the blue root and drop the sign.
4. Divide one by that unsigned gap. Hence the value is 21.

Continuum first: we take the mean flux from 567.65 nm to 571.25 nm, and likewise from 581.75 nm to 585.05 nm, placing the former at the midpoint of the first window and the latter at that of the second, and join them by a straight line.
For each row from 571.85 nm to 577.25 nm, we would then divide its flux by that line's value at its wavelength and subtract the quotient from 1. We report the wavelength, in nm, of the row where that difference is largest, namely 573.80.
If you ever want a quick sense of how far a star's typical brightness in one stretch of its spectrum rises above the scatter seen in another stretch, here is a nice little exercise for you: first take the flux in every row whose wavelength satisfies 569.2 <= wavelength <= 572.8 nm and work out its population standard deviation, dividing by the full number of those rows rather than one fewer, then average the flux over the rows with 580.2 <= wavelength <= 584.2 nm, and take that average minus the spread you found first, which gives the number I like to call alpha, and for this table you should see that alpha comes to 16.5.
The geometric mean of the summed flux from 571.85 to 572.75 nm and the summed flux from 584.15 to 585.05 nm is 48.6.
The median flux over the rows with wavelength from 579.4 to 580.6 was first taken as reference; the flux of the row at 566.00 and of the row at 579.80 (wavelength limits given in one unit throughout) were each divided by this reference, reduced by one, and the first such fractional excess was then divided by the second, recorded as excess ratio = 3.0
